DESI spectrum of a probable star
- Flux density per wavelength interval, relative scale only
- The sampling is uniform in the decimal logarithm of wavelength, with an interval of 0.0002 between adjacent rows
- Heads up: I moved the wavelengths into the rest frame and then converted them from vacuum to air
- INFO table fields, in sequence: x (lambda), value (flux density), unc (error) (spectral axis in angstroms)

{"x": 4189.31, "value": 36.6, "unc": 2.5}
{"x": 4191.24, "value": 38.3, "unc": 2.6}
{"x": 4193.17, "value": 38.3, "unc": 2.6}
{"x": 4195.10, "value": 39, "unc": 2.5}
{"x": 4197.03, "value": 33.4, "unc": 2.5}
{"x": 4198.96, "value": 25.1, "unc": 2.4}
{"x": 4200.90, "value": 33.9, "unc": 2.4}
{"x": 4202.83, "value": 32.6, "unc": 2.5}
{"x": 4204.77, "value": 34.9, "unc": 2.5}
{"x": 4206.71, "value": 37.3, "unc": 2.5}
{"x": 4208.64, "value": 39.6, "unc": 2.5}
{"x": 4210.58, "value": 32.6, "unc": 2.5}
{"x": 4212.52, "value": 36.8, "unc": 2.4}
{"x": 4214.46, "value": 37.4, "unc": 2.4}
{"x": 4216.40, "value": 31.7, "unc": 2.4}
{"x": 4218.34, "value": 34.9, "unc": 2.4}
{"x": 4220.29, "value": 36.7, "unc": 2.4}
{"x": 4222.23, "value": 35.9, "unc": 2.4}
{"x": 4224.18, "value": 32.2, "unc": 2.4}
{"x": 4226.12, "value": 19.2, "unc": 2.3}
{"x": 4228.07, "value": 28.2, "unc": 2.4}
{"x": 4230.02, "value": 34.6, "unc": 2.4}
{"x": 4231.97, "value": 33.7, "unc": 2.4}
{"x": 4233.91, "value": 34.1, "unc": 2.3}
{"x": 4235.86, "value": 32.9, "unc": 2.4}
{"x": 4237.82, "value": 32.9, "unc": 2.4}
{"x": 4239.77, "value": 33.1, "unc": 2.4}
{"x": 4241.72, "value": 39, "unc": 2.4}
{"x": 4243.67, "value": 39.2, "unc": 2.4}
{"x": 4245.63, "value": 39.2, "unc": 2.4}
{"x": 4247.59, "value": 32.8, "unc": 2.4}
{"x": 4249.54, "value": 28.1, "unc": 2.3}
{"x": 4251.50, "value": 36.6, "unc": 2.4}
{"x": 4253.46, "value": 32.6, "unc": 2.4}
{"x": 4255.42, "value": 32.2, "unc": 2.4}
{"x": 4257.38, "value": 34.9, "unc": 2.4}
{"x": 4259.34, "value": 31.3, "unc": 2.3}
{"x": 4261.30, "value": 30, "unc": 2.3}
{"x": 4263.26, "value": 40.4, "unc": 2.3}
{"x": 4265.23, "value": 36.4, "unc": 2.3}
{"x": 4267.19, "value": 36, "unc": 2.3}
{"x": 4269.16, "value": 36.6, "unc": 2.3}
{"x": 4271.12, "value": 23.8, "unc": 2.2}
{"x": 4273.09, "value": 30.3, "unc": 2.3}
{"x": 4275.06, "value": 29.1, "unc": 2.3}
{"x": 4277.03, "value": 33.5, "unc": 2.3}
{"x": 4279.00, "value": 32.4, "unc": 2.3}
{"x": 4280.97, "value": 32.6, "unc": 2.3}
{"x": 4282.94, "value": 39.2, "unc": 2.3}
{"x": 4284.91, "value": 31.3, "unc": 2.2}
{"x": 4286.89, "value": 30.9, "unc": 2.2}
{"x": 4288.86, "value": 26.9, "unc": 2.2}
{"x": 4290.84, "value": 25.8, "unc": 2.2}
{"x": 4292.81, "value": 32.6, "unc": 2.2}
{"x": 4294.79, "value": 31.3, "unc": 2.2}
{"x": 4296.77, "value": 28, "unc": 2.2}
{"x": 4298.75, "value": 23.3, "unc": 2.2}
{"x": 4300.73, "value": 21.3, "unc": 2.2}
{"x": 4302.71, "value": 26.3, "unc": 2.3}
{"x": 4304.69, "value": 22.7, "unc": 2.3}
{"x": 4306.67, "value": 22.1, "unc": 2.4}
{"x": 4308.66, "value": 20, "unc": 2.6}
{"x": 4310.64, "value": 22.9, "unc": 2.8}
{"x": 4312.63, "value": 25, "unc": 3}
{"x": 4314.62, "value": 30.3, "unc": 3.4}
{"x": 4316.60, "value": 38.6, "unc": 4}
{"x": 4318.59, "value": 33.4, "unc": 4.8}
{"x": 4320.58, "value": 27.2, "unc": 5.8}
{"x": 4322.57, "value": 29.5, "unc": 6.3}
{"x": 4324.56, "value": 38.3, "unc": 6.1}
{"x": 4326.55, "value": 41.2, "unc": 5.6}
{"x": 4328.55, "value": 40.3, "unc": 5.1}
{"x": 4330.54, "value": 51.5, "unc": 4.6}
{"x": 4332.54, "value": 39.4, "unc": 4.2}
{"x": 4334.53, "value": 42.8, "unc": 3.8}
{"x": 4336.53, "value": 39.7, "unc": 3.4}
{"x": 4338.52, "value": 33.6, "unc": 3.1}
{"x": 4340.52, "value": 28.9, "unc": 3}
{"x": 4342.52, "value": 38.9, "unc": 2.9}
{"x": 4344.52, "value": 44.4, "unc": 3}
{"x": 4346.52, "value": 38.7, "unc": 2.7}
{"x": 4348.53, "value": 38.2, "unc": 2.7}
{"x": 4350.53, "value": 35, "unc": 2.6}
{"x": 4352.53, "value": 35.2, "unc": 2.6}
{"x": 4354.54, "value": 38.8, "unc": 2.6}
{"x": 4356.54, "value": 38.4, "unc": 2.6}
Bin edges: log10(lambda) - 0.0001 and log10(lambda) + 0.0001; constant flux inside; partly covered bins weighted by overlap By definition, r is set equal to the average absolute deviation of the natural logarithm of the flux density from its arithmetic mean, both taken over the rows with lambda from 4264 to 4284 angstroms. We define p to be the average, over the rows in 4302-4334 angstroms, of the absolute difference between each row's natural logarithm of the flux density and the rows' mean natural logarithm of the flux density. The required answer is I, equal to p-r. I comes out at 0.13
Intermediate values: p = 0.23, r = 0.104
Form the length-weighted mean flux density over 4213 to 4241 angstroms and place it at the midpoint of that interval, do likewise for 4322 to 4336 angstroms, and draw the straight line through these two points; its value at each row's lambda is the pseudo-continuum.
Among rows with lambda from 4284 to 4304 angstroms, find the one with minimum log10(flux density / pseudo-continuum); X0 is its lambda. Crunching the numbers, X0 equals 4300.73 angstroms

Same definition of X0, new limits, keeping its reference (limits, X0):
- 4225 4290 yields 4226.12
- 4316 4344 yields 4320.58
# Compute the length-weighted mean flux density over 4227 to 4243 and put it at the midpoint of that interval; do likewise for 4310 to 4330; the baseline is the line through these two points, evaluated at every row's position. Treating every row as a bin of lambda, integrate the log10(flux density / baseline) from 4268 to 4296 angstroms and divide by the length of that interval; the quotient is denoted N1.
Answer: -0.03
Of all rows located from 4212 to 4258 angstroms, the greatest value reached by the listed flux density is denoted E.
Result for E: 39.2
